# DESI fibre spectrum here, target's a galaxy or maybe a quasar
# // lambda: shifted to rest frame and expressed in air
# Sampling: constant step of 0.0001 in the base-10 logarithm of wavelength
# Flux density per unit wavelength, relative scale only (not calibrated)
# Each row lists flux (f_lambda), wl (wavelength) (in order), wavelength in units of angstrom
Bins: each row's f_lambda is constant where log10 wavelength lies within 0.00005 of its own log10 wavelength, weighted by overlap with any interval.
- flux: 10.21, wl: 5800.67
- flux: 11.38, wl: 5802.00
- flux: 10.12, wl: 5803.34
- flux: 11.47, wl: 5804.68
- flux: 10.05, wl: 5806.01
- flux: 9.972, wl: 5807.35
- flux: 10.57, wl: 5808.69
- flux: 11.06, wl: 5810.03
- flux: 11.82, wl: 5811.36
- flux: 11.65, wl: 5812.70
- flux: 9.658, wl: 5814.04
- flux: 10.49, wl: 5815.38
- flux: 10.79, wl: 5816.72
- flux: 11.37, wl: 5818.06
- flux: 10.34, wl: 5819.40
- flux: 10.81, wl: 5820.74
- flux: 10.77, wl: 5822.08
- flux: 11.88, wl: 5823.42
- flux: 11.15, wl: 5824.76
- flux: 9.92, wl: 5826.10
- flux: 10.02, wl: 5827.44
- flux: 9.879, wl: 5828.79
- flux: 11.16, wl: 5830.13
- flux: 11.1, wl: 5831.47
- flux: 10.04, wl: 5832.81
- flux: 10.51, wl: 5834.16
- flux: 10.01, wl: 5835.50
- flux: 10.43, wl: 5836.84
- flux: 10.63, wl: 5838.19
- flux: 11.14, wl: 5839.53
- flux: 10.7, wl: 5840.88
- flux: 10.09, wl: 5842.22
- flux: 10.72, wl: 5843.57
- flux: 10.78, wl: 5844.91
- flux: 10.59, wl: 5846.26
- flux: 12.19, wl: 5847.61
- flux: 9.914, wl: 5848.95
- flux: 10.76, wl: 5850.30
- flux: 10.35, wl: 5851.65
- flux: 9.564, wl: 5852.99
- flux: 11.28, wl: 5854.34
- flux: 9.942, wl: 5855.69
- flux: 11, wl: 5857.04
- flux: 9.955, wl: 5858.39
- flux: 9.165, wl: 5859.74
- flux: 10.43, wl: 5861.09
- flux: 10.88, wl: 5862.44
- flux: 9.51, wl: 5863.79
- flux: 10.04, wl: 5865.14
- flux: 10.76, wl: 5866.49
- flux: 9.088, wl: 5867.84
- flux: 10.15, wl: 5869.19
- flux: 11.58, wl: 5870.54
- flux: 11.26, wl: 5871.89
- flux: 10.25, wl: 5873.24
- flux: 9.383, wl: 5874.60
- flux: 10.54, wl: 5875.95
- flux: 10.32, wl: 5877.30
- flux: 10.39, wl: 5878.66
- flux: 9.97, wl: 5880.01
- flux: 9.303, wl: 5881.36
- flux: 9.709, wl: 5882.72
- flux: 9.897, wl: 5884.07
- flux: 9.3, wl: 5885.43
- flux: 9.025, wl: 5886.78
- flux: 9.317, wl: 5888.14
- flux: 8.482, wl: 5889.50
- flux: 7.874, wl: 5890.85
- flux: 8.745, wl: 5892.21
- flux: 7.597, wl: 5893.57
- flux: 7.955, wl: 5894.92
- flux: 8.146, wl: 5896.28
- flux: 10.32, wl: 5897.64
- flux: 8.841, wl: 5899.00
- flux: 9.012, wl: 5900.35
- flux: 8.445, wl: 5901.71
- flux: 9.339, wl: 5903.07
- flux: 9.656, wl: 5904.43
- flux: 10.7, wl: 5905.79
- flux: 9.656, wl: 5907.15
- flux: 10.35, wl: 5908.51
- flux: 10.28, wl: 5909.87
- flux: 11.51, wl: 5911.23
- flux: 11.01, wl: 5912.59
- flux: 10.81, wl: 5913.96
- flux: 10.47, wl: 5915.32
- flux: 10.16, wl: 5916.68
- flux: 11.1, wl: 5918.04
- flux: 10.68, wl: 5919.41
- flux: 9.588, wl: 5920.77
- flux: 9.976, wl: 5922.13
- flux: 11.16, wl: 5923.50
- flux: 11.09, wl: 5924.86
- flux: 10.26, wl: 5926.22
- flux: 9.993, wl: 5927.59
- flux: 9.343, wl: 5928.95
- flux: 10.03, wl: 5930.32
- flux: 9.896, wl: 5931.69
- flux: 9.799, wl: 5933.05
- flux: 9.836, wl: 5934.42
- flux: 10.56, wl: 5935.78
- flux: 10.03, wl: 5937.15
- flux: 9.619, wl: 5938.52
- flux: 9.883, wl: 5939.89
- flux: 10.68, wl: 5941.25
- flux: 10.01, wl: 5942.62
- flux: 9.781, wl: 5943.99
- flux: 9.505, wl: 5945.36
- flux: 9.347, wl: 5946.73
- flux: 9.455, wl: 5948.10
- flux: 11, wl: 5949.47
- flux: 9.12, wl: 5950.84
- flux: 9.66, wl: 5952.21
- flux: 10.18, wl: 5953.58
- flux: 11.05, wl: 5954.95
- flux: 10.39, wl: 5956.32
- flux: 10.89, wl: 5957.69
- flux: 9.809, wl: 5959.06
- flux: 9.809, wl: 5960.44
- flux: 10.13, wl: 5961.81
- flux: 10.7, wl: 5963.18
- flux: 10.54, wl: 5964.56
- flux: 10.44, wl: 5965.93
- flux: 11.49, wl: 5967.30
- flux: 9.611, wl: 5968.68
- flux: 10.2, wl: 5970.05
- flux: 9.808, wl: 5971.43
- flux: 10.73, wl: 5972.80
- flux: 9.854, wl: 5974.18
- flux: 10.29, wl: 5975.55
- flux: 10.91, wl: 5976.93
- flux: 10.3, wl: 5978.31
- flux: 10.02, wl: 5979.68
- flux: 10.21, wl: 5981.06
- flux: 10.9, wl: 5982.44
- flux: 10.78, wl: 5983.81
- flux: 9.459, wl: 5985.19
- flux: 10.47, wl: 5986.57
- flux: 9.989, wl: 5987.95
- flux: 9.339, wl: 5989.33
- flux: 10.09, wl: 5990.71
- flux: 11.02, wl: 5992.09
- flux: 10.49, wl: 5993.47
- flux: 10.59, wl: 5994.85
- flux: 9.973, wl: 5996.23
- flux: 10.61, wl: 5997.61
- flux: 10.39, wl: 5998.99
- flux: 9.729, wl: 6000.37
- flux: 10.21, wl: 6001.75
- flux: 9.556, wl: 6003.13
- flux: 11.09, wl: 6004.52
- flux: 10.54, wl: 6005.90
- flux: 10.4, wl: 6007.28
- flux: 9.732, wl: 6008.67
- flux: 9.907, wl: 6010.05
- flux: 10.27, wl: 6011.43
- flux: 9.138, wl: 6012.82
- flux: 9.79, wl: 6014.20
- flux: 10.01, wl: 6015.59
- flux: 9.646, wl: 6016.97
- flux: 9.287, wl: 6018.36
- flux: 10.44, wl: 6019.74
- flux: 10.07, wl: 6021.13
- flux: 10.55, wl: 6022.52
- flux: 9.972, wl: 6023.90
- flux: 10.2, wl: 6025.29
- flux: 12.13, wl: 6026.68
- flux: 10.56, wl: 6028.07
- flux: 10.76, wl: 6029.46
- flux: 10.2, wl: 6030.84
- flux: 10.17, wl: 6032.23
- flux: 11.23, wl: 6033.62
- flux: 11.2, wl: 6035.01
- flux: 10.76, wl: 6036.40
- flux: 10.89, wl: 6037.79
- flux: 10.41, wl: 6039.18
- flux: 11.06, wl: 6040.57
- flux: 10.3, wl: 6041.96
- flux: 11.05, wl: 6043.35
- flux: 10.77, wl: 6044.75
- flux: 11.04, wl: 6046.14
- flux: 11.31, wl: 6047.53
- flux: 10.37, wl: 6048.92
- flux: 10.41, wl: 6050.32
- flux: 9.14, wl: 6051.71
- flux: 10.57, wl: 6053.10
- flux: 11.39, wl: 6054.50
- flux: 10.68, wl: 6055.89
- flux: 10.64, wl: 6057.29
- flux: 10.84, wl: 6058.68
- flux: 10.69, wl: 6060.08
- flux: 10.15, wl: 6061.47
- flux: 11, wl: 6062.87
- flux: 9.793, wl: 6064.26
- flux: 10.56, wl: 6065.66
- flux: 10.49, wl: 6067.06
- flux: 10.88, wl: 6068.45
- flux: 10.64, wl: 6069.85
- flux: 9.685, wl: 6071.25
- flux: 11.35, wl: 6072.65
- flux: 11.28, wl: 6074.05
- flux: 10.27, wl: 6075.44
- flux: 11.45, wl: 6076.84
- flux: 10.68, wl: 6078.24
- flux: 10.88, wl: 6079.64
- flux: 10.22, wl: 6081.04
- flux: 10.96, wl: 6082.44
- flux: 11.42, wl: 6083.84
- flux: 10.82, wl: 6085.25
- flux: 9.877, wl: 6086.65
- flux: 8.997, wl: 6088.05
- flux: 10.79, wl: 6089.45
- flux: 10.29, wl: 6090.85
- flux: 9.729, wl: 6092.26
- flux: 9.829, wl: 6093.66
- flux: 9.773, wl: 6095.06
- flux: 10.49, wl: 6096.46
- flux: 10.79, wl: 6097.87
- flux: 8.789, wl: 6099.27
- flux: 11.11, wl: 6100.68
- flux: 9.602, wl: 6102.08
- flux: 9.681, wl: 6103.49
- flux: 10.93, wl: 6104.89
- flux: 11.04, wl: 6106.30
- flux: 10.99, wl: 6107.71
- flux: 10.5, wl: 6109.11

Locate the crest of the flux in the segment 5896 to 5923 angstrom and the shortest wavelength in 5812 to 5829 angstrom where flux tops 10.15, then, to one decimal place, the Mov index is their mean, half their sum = 5862.0 angstrom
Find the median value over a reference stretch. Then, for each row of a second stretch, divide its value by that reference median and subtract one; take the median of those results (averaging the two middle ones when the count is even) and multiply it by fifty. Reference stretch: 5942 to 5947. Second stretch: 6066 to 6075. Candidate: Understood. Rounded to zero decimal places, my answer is 6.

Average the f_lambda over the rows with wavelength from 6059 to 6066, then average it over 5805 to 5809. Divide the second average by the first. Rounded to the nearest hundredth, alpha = 0.98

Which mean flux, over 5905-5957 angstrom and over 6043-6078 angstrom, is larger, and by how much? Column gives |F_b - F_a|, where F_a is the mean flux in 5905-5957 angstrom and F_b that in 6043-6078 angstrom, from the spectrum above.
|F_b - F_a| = 0.45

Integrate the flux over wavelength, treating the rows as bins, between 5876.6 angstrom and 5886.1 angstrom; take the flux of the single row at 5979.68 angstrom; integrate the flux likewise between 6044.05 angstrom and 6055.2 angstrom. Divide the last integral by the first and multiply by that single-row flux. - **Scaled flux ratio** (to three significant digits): 12.7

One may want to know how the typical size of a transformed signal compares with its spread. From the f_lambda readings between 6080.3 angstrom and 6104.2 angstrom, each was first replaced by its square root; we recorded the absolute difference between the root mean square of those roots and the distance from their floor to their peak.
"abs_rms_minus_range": 2.78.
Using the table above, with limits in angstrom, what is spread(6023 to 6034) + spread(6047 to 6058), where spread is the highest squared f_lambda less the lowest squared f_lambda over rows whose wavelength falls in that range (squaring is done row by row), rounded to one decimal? 93.9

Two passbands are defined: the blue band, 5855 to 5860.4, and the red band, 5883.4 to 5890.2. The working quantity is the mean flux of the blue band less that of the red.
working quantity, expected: 0.8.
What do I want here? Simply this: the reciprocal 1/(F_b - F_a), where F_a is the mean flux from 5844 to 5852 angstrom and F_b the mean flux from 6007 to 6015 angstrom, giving -1.1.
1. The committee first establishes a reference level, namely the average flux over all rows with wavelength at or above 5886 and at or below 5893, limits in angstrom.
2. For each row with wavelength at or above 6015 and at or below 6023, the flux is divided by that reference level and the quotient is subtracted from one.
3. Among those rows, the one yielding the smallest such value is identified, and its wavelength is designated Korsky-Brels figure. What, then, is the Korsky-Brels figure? 6022.52 angstrom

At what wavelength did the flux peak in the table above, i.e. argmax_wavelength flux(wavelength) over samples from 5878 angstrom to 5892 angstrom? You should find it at 5878.66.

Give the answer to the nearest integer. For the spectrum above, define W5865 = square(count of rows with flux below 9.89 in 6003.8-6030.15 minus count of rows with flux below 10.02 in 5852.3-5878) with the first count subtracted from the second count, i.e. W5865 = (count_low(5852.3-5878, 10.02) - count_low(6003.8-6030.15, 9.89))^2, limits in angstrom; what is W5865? 4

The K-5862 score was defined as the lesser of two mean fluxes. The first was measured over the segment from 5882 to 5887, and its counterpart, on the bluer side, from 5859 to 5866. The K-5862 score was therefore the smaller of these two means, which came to 9.5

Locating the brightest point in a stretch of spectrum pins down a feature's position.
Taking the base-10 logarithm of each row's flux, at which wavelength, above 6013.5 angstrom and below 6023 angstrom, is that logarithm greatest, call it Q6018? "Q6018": 6022.52 angstrom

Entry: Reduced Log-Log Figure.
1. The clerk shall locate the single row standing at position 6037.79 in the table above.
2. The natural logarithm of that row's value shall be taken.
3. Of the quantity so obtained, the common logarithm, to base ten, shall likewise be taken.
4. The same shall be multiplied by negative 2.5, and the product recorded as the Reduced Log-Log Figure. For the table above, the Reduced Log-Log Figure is -0.945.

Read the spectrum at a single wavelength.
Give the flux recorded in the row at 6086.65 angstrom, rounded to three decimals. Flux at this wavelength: 9.877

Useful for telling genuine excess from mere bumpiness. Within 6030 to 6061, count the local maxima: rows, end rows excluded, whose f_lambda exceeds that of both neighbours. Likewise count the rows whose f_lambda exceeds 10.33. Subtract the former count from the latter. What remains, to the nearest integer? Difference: 10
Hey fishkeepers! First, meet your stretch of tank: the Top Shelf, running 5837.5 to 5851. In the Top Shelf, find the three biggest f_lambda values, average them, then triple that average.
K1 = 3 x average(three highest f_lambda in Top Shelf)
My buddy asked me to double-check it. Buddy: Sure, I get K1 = 34.1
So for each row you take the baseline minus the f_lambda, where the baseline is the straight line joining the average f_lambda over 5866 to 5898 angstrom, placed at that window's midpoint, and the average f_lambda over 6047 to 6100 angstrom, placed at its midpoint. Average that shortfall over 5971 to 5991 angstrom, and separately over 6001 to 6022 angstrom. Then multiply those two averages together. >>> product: -0.03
